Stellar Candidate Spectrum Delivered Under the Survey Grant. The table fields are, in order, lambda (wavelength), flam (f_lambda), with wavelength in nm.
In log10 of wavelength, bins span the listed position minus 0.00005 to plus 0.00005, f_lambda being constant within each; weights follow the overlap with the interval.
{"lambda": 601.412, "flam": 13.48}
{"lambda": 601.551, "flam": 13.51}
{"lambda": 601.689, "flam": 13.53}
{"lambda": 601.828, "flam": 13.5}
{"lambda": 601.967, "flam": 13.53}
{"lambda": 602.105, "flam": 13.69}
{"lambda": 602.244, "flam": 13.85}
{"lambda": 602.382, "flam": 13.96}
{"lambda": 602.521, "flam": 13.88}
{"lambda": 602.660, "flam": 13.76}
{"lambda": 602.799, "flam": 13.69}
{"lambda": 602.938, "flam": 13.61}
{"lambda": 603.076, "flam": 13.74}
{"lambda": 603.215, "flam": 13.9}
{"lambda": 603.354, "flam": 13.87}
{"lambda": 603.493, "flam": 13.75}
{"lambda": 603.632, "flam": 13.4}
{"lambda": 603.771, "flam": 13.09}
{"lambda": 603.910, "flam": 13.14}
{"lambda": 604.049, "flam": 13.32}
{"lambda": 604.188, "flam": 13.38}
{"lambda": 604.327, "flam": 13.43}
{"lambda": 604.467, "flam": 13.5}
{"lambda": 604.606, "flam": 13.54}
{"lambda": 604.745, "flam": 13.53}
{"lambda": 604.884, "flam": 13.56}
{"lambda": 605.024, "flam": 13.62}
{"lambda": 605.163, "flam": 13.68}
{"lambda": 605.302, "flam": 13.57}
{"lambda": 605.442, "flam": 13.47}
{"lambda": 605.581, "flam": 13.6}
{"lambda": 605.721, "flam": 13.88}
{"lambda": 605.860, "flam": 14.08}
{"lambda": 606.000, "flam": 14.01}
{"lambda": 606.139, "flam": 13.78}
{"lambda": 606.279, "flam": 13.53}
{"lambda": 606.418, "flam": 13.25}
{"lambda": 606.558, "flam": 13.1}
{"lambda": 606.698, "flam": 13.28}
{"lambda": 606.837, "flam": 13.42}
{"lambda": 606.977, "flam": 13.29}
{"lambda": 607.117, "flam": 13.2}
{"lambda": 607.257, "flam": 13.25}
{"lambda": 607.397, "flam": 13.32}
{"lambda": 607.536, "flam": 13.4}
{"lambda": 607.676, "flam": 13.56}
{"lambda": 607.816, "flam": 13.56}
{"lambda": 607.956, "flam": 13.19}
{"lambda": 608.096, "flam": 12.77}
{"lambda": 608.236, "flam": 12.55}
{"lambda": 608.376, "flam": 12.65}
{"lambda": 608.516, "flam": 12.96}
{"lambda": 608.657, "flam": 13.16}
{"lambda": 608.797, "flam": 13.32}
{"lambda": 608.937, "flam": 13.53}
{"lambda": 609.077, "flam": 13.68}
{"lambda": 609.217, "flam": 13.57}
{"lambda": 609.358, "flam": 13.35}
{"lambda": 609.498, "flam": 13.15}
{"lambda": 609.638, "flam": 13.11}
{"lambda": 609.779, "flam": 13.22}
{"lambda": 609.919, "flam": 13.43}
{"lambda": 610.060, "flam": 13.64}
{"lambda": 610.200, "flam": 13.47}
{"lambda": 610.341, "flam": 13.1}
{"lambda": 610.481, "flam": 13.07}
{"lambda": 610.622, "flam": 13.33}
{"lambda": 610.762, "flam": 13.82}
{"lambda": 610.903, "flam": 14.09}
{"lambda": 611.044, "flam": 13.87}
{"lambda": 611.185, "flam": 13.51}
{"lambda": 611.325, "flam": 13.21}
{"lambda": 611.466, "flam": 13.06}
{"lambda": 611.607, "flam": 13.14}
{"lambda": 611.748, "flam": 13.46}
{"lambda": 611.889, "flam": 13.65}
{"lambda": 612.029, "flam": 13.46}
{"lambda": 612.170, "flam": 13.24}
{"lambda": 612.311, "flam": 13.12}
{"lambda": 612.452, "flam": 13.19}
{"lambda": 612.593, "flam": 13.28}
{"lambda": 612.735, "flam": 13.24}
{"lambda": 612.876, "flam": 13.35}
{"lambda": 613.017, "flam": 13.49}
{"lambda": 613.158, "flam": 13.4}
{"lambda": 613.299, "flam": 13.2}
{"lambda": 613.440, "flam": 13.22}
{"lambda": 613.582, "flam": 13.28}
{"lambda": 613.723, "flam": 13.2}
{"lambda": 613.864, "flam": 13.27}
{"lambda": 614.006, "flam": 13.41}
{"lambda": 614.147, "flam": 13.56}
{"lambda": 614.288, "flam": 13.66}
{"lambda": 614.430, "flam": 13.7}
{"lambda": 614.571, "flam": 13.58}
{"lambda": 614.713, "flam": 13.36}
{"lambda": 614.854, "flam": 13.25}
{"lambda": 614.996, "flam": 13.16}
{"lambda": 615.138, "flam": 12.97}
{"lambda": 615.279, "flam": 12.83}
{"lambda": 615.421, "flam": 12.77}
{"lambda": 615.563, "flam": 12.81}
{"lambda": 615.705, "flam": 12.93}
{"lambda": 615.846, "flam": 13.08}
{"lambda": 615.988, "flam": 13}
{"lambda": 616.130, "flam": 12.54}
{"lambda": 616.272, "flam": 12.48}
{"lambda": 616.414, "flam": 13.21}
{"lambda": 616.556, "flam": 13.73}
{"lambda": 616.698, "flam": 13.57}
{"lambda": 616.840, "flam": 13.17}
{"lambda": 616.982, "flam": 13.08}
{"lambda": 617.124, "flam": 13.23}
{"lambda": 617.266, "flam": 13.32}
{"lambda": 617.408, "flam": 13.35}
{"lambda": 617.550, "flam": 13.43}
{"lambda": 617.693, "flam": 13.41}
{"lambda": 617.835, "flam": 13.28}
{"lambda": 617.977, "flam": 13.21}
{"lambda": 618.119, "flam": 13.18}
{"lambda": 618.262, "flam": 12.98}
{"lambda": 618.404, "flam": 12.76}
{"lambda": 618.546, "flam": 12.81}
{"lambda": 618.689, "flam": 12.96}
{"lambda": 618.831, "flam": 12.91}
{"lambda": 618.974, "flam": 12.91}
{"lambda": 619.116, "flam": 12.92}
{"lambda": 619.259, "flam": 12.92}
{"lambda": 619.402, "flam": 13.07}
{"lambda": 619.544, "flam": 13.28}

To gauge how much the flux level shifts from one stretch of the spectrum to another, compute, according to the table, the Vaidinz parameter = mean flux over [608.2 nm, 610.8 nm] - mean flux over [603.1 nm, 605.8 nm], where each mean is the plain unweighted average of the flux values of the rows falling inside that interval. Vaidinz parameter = -0.27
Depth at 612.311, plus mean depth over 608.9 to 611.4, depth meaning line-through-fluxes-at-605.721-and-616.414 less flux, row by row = 0.50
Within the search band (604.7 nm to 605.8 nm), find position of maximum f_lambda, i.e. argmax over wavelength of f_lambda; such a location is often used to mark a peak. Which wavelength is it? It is 605.721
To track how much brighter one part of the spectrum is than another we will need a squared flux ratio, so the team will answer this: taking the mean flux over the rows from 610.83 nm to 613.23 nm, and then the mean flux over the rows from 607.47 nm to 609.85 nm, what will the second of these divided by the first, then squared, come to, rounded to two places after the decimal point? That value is 0.97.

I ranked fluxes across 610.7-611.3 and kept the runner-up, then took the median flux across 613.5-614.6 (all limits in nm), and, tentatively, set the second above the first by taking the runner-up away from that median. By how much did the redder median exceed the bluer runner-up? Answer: -0.4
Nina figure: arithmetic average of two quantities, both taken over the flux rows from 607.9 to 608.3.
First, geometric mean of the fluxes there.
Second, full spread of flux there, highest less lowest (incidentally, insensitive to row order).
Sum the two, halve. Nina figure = 6.737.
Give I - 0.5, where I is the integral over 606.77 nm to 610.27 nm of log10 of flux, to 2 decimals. 3.43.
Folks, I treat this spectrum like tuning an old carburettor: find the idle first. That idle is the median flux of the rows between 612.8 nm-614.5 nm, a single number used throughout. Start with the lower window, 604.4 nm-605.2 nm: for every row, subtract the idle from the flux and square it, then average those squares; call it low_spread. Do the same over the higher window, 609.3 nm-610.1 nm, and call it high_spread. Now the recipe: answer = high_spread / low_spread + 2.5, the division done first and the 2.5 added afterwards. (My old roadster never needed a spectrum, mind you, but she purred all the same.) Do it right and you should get 3.4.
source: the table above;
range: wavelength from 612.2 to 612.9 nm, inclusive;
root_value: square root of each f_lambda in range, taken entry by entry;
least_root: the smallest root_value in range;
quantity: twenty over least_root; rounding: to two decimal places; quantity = 5.52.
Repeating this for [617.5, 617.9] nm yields 5.49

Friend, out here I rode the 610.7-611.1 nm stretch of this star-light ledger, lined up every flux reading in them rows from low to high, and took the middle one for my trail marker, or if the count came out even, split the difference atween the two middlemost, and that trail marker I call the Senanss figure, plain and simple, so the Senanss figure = 13.9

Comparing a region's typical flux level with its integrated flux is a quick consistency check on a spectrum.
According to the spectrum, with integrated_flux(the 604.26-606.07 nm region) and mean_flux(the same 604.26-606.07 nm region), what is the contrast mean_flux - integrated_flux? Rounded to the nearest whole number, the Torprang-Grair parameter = -11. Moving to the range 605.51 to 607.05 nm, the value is -7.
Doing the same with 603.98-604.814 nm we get 2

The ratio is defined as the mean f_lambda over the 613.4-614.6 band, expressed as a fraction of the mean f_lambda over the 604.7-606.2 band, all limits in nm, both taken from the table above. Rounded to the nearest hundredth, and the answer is 0.98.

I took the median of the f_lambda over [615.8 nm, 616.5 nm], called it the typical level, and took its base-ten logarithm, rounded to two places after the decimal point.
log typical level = 1.11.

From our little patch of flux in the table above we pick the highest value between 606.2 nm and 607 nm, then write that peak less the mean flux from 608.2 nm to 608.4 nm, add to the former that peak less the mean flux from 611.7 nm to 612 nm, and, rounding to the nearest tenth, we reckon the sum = 0.9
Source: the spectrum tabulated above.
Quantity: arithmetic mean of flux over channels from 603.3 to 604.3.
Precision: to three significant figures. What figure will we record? 13.4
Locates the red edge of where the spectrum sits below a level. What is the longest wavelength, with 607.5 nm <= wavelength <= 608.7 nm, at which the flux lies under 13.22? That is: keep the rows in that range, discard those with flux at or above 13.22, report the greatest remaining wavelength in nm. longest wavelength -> 608.657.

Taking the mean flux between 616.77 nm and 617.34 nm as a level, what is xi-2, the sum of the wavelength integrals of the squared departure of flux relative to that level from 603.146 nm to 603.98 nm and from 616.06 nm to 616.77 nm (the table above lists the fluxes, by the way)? 0.37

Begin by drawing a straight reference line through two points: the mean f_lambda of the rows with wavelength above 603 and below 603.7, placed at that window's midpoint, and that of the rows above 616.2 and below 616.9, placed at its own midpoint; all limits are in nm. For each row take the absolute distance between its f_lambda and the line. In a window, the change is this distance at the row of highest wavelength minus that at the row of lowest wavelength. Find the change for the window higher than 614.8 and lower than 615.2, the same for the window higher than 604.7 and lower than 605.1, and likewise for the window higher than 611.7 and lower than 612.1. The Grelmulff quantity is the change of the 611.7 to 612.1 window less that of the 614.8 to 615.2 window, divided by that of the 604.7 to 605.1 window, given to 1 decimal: 2.6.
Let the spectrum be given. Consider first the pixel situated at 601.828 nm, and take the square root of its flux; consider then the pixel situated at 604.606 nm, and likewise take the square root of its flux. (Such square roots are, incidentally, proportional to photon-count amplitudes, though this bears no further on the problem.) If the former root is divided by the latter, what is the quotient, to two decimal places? 1.00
